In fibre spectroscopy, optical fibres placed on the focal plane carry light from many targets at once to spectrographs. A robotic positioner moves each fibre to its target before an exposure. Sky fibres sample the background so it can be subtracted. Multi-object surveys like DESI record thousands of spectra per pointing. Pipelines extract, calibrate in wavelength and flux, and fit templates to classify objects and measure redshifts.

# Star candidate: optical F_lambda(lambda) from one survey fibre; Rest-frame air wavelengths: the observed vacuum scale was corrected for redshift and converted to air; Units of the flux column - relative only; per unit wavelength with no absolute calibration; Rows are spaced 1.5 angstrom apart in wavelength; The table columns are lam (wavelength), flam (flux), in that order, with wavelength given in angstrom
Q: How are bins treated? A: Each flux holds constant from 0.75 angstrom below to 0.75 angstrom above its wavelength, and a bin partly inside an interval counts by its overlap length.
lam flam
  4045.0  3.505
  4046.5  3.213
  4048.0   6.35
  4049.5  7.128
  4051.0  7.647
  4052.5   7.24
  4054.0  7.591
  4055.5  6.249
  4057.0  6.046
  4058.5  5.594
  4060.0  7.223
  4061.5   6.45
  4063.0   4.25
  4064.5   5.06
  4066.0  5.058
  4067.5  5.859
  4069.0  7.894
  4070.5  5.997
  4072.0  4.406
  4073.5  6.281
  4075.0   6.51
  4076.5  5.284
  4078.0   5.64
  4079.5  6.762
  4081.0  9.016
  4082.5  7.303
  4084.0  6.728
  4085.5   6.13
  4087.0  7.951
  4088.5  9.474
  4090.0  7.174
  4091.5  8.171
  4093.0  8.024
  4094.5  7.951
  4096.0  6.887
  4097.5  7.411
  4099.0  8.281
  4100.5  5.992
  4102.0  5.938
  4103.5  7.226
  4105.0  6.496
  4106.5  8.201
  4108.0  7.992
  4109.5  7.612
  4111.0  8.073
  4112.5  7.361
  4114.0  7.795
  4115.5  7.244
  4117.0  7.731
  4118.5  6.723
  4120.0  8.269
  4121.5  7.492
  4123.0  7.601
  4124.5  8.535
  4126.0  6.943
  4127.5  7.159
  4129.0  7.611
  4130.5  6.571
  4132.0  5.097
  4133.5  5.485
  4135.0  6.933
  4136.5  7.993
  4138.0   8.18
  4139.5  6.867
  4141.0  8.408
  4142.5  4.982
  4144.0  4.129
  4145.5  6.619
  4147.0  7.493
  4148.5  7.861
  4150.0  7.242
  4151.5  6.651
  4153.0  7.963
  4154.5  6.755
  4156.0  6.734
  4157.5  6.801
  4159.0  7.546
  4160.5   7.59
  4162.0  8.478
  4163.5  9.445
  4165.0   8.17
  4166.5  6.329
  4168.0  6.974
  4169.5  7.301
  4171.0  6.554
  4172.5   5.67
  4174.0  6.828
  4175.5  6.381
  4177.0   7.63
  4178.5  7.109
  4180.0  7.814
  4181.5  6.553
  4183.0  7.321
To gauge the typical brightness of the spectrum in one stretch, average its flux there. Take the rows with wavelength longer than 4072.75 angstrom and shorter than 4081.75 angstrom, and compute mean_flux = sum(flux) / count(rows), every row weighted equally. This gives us 6.6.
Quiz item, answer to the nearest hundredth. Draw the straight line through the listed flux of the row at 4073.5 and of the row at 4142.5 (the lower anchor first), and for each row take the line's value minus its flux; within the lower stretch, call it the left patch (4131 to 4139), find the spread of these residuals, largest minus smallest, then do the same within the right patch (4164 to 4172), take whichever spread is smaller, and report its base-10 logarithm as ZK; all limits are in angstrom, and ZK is 0.26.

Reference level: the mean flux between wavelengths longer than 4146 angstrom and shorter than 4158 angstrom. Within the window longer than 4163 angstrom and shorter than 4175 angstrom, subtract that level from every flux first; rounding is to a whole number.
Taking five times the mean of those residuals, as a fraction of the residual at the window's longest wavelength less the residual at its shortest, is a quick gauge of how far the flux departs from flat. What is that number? 0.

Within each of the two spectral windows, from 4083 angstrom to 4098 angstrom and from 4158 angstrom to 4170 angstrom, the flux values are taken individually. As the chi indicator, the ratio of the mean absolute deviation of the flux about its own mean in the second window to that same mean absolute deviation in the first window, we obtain 1.0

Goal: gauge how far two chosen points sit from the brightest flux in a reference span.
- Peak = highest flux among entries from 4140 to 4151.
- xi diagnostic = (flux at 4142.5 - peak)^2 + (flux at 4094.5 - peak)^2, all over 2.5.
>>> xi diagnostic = 4.8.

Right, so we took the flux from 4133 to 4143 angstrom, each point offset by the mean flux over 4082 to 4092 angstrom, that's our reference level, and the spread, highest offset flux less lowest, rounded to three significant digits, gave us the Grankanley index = 3.43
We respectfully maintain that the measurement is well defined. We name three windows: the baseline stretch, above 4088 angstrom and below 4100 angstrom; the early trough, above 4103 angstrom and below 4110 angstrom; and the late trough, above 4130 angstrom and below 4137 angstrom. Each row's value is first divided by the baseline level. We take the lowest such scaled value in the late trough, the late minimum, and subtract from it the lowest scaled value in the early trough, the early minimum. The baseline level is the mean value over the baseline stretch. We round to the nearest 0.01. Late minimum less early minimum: -0.18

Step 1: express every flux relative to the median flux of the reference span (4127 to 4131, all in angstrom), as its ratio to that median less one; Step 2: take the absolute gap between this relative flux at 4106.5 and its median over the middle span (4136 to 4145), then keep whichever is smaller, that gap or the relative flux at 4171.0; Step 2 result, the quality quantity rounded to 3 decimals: -0.085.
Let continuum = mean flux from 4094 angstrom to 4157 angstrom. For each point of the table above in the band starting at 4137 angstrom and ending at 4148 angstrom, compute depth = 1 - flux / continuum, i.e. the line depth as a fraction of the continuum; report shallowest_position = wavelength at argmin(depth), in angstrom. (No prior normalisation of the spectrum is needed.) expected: 4141.0 angstrom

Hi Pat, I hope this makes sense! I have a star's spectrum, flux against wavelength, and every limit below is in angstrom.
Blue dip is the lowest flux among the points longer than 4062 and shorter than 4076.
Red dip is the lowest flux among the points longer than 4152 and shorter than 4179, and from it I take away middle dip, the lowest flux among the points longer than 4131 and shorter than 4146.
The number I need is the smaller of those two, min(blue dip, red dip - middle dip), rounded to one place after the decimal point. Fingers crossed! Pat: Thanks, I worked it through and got 1.5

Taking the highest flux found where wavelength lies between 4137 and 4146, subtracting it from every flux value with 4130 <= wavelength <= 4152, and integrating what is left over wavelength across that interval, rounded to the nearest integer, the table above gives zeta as -38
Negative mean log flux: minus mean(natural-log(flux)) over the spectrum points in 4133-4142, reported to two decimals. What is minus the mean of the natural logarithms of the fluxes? -1.98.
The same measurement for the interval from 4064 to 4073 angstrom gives -1.73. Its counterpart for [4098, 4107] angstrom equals -1.94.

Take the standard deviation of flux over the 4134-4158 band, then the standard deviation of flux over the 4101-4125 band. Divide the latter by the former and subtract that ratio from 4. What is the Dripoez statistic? 3.39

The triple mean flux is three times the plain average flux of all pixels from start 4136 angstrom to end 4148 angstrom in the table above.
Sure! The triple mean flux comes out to 20.5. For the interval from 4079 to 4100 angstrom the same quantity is 23.0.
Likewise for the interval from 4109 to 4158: 21.4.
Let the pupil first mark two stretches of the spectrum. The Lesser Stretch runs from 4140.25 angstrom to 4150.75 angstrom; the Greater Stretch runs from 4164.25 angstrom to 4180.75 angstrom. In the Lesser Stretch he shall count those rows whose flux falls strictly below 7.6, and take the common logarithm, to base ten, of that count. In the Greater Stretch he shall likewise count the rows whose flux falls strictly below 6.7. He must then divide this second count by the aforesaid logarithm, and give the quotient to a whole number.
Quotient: 6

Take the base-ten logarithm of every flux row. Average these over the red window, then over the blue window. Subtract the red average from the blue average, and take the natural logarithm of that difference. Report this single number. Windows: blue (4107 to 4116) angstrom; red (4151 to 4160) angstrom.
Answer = -3.3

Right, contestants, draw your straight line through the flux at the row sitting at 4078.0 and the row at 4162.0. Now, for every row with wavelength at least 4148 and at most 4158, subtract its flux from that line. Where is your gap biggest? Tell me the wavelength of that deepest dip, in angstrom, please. 4156.0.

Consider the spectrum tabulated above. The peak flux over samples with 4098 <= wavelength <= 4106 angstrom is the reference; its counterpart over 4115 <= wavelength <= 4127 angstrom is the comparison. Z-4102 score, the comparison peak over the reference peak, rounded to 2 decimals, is 1.03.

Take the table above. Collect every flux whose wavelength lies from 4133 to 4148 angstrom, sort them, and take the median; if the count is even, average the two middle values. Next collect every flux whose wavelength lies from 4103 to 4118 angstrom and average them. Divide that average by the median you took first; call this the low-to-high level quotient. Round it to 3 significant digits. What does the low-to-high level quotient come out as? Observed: 1.10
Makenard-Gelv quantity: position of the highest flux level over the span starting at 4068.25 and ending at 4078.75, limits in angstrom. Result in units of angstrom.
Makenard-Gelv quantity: 4069.0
